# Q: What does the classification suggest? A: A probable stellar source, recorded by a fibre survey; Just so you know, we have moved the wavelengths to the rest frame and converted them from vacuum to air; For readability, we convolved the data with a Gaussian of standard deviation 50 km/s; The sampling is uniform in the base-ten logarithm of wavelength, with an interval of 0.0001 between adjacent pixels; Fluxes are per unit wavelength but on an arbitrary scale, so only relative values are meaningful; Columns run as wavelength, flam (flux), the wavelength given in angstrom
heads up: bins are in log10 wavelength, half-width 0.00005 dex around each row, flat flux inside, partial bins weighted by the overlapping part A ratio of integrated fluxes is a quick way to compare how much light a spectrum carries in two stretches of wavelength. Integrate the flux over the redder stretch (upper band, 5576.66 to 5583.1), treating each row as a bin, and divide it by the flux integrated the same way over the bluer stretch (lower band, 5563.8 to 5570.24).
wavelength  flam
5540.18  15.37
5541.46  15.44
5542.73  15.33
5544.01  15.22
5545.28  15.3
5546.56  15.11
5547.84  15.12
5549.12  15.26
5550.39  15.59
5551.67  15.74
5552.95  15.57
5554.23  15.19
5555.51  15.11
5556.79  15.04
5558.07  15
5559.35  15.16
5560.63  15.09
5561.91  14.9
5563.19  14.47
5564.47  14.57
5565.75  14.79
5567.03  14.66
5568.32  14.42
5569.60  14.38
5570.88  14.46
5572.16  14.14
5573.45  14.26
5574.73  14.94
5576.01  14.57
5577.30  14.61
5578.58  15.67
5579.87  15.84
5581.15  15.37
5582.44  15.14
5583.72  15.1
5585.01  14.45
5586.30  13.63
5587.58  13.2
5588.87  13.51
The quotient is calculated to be 1.05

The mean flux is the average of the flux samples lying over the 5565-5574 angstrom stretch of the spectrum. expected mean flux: 14.4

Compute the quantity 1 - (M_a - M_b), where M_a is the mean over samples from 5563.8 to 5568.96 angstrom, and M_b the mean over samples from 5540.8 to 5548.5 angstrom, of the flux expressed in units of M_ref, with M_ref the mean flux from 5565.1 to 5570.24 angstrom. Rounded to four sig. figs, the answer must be 1.044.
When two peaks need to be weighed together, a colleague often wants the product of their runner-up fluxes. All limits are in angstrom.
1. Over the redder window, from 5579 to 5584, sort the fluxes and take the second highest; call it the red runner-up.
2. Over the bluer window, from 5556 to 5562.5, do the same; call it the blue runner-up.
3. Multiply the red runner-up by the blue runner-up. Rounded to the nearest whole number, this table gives 232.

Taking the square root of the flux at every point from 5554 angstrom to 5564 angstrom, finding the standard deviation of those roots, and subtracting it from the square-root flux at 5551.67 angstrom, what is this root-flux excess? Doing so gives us 3.94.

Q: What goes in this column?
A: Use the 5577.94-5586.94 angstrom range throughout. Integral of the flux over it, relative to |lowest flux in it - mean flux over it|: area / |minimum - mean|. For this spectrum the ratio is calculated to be 97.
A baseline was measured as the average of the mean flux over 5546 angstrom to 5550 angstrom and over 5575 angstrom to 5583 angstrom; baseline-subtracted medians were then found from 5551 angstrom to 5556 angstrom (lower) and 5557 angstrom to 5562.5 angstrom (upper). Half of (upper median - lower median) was -0.17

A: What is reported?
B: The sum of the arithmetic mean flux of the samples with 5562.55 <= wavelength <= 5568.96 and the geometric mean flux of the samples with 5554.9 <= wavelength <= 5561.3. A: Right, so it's 29.66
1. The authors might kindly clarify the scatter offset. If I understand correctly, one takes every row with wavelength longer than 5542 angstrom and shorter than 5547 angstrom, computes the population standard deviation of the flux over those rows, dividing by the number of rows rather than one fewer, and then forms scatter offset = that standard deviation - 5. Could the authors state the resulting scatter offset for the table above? -4.9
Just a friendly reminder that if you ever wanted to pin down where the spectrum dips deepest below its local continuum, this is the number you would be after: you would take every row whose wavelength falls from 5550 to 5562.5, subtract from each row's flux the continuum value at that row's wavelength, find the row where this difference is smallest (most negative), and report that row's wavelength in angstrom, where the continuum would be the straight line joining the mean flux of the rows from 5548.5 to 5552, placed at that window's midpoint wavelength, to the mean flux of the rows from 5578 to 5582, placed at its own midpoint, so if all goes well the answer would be 5561.91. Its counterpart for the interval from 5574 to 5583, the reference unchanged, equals 5576.01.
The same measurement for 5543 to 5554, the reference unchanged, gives 5546.56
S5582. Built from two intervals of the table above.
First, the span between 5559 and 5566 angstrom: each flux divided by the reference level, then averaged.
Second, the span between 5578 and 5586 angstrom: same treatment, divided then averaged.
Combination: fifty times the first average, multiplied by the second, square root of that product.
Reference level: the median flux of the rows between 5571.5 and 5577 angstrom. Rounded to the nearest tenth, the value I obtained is 7.4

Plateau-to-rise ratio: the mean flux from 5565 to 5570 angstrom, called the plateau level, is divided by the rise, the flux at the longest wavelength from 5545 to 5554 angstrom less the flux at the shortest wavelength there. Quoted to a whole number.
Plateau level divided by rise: 54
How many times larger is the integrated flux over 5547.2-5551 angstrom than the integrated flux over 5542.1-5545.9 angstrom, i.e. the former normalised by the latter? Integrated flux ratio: 1.00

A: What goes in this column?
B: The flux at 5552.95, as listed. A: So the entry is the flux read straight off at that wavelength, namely 15.57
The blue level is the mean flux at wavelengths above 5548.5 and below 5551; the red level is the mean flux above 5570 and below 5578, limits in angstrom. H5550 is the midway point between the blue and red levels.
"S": 15.0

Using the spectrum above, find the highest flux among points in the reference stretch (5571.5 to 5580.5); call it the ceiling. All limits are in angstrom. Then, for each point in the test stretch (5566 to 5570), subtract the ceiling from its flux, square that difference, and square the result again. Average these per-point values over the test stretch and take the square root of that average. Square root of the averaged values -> 1.9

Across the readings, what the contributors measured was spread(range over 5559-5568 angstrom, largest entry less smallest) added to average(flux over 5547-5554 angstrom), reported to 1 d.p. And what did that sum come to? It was 16.1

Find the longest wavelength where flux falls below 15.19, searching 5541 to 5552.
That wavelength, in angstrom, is 5547.84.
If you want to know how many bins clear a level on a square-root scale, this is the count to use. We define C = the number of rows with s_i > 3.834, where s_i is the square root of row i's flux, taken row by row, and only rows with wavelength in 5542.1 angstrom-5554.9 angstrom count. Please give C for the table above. 10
